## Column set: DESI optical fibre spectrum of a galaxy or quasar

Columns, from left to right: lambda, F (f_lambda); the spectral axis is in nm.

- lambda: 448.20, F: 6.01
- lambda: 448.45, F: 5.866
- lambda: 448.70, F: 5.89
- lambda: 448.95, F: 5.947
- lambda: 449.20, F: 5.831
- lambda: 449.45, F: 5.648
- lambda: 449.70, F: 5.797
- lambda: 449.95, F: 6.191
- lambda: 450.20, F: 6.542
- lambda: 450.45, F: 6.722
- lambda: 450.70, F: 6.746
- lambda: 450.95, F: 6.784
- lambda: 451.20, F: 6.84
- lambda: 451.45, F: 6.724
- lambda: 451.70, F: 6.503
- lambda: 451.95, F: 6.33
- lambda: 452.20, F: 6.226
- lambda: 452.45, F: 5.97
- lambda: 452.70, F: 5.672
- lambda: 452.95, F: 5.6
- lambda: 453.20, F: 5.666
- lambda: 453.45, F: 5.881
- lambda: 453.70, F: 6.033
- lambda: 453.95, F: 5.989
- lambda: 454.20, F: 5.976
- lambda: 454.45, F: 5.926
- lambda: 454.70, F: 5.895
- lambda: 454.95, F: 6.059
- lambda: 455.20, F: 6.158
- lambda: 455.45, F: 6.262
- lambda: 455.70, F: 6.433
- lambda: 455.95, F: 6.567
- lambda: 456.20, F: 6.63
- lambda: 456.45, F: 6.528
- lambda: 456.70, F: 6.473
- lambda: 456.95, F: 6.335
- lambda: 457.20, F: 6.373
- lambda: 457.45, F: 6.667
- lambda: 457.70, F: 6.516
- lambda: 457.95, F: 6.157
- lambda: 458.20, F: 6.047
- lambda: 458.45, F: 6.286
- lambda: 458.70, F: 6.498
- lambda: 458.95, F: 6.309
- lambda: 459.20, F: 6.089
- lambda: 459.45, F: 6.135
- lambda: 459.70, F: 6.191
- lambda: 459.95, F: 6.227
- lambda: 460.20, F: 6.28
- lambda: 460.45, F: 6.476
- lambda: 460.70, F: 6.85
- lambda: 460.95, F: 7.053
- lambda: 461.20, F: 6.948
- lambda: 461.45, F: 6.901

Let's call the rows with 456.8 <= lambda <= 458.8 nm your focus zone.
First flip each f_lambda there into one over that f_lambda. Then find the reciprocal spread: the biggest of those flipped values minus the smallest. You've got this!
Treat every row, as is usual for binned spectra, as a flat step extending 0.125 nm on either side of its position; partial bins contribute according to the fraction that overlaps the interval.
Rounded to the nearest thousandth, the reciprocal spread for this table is 0.015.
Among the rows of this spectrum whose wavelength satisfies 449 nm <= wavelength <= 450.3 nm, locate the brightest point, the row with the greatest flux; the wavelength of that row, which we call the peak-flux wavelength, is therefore 450.20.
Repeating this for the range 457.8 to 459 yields 458.70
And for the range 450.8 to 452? 451.20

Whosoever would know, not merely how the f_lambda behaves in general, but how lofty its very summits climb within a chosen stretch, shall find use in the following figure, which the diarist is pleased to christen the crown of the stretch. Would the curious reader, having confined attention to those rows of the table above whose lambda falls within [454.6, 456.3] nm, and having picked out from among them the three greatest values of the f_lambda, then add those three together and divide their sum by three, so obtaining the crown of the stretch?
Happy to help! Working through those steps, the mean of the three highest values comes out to 6.54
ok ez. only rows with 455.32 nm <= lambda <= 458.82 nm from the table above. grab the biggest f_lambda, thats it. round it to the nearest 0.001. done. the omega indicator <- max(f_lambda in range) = 6.667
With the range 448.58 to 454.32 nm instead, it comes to 6.840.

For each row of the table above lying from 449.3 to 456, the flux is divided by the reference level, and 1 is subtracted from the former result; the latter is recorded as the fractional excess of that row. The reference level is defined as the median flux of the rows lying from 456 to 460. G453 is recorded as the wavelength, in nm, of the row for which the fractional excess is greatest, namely 451.20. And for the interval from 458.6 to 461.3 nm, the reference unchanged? 460.95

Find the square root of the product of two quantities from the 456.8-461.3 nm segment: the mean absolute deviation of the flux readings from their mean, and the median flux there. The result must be 1.2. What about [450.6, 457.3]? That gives 1.4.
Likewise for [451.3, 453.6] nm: 1.4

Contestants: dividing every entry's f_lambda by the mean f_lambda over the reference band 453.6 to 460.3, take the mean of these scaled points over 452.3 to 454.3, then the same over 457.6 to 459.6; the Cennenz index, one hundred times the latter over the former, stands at 107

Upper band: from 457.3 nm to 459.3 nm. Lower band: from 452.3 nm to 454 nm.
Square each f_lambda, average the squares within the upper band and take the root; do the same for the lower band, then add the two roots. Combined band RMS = 12.2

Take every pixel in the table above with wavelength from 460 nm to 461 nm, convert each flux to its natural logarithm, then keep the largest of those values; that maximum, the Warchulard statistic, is 1.95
